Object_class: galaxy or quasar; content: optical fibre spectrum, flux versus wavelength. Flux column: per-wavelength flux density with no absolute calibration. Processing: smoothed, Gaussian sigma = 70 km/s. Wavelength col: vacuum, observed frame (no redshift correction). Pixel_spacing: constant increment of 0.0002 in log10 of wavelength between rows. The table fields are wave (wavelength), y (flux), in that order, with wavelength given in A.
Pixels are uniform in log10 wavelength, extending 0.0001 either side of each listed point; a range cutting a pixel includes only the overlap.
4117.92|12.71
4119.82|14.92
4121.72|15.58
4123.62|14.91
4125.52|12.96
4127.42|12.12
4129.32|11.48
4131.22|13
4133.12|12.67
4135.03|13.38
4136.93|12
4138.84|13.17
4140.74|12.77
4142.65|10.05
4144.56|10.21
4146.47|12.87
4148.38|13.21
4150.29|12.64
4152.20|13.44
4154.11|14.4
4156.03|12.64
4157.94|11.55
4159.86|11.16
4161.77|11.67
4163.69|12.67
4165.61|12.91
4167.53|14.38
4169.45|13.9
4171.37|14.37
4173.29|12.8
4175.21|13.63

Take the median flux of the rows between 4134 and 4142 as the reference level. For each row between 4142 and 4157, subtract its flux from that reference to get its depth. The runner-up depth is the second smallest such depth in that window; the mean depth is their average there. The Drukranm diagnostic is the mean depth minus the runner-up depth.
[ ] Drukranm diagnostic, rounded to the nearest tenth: 1.0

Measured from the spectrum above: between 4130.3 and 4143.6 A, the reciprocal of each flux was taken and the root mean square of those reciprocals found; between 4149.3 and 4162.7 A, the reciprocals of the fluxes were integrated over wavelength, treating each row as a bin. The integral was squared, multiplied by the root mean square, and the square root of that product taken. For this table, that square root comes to 0.308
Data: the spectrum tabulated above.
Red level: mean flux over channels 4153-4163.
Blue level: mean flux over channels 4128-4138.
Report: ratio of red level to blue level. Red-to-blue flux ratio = 0.98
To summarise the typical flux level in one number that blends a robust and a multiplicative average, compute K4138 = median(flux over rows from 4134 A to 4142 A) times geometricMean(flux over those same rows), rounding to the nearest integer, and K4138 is 166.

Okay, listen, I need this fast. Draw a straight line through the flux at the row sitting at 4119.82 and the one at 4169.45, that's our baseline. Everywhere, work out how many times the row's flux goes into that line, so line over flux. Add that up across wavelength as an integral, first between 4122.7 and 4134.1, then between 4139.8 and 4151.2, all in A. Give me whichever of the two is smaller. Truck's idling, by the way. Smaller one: 13.16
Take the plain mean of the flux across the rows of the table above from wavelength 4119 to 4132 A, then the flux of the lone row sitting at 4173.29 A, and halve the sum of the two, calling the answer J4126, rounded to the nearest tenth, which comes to 13.2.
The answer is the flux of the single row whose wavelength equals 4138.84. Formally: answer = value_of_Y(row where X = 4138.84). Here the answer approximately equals 13.17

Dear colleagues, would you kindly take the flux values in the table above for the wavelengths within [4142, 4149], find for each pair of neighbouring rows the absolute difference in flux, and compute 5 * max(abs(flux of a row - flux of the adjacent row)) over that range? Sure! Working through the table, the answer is 13.3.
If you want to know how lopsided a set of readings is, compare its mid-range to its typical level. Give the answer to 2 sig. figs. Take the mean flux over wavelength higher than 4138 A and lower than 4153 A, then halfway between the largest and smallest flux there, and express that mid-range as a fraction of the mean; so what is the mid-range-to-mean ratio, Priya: 0.96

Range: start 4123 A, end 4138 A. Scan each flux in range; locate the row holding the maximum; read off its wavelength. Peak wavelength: 4123.62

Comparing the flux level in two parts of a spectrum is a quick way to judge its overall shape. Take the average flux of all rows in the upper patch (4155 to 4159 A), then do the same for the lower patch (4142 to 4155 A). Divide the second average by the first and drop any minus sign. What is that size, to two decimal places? 1.03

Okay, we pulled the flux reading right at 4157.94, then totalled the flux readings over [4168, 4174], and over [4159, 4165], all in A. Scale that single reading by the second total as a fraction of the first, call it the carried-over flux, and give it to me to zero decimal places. 10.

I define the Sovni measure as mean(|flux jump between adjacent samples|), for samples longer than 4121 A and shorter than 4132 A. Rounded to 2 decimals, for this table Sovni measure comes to 1.12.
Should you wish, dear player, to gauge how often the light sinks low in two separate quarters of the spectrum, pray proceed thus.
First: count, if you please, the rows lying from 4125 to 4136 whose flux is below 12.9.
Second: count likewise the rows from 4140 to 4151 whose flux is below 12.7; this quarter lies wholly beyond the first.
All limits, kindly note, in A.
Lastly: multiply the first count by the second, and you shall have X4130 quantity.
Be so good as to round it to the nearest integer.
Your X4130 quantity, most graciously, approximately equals 9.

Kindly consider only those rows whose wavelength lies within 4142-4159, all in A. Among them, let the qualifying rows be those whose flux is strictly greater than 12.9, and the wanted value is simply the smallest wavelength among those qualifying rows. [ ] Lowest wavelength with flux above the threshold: 4148.38 A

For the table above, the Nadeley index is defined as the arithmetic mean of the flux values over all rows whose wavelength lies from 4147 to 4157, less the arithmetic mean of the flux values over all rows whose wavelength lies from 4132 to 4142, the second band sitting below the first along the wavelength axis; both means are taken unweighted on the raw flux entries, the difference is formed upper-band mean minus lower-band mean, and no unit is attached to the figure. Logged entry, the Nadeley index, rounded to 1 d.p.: 0.5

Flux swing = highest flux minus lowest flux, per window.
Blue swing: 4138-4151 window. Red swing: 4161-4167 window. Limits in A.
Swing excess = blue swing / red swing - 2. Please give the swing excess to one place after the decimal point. 0.5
